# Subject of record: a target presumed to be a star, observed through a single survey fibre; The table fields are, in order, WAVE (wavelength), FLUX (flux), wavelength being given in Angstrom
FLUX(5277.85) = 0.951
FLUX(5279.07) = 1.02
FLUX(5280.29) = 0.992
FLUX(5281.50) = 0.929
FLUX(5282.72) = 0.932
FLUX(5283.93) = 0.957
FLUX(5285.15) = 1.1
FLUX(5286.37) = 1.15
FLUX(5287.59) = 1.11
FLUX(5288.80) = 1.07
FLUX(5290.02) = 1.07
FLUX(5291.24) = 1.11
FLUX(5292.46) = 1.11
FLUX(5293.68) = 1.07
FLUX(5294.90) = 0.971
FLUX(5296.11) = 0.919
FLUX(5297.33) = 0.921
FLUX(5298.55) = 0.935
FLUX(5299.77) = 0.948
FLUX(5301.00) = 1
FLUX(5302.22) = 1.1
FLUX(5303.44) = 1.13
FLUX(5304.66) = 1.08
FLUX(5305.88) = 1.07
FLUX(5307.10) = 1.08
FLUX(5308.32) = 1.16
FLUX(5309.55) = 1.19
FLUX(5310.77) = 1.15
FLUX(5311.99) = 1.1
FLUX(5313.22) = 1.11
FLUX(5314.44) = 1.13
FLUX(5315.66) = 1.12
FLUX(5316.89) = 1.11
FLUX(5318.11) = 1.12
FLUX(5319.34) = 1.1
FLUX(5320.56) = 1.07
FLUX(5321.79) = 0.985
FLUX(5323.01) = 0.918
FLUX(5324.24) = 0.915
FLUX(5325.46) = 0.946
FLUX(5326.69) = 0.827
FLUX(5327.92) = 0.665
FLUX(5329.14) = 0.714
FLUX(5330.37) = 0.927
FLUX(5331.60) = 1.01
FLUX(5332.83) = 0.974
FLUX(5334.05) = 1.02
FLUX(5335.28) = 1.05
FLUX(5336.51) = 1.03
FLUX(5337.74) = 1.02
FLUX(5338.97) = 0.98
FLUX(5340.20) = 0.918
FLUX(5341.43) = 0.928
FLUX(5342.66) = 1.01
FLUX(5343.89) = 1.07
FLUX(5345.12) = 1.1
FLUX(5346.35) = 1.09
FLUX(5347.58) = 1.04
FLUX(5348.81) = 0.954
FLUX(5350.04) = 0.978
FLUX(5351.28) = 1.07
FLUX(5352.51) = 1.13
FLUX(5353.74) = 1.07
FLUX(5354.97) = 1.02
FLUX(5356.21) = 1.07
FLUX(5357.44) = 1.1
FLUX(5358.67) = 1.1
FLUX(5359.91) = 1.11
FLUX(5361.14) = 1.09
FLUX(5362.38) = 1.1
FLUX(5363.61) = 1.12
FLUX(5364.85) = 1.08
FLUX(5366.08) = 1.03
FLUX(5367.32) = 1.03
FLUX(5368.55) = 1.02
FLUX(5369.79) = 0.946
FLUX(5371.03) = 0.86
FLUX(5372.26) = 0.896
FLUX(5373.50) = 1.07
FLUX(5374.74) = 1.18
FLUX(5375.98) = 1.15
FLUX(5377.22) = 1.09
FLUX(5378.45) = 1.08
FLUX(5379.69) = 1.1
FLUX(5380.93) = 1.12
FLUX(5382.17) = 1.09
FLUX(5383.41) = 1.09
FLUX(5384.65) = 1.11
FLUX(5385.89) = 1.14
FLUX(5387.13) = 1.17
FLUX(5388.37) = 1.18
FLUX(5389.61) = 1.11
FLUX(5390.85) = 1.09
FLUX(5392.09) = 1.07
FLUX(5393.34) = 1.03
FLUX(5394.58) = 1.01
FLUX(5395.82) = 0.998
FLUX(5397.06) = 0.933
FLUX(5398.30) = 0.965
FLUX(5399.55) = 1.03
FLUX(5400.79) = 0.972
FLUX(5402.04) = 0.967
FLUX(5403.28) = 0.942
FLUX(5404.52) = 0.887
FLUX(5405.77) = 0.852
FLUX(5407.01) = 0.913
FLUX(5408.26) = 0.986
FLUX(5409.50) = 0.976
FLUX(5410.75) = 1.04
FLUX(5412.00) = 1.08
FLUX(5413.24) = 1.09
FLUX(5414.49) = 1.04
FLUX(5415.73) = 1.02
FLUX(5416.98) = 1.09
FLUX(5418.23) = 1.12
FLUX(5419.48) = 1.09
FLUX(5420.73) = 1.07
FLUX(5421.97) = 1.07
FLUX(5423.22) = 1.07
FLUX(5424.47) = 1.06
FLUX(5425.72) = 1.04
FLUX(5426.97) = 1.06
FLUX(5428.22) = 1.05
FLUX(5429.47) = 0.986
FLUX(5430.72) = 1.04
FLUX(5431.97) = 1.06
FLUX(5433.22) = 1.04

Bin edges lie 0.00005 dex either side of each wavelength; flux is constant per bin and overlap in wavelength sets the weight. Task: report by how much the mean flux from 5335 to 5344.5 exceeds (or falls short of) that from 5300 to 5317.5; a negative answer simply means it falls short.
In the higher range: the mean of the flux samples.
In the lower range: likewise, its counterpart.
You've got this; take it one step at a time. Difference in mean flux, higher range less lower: -0.11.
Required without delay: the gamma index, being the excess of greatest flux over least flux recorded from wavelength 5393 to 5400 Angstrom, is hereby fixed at 0.10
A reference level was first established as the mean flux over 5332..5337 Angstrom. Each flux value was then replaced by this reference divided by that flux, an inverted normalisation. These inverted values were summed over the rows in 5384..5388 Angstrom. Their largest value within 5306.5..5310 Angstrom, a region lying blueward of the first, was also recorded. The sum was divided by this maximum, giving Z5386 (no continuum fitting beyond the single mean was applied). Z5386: 2.8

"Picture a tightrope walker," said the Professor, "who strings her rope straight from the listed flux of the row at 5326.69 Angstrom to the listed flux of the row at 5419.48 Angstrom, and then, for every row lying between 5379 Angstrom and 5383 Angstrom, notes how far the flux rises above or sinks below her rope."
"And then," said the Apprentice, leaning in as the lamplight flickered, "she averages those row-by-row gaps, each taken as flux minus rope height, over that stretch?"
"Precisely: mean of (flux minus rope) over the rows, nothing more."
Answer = 0.12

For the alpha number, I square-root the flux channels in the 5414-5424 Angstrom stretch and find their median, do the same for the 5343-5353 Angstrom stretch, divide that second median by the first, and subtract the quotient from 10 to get 9.00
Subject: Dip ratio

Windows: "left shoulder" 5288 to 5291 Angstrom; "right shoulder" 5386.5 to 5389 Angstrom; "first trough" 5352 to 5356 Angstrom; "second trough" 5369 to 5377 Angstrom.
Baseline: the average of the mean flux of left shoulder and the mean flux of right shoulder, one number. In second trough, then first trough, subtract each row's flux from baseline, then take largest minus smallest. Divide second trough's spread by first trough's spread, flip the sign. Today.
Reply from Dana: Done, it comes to -2.9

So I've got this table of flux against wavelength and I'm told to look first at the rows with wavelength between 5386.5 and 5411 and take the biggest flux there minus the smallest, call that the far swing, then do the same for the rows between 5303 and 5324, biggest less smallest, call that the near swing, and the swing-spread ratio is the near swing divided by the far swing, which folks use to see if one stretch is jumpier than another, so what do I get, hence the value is 0.83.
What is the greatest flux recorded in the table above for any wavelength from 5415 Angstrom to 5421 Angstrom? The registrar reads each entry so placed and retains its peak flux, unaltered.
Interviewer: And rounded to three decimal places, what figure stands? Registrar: 1.120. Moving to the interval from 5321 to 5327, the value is 0.985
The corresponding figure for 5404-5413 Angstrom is 1.080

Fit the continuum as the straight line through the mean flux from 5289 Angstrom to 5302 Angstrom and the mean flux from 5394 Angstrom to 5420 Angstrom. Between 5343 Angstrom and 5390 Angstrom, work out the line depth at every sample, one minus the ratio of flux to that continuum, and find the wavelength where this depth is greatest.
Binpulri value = 5371.03 Angstrom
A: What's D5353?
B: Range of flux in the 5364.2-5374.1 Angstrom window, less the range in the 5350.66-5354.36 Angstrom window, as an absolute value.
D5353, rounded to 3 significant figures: 0.160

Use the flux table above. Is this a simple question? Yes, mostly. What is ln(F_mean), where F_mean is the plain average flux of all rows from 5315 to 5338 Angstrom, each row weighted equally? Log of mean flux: -0.03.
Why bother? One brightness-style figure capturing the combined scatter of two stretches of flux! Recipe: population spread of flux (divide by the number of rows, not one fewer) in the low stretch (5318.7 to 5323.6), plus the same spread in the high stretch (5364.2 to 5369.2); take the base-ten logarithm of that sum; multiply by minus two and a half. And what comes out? 2.6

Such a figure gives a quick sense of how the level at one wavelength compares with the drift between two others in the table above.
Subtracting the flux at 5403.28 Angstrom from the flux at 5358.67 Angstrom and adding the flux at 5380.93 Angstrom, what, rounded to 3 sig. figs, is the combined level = 1.28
